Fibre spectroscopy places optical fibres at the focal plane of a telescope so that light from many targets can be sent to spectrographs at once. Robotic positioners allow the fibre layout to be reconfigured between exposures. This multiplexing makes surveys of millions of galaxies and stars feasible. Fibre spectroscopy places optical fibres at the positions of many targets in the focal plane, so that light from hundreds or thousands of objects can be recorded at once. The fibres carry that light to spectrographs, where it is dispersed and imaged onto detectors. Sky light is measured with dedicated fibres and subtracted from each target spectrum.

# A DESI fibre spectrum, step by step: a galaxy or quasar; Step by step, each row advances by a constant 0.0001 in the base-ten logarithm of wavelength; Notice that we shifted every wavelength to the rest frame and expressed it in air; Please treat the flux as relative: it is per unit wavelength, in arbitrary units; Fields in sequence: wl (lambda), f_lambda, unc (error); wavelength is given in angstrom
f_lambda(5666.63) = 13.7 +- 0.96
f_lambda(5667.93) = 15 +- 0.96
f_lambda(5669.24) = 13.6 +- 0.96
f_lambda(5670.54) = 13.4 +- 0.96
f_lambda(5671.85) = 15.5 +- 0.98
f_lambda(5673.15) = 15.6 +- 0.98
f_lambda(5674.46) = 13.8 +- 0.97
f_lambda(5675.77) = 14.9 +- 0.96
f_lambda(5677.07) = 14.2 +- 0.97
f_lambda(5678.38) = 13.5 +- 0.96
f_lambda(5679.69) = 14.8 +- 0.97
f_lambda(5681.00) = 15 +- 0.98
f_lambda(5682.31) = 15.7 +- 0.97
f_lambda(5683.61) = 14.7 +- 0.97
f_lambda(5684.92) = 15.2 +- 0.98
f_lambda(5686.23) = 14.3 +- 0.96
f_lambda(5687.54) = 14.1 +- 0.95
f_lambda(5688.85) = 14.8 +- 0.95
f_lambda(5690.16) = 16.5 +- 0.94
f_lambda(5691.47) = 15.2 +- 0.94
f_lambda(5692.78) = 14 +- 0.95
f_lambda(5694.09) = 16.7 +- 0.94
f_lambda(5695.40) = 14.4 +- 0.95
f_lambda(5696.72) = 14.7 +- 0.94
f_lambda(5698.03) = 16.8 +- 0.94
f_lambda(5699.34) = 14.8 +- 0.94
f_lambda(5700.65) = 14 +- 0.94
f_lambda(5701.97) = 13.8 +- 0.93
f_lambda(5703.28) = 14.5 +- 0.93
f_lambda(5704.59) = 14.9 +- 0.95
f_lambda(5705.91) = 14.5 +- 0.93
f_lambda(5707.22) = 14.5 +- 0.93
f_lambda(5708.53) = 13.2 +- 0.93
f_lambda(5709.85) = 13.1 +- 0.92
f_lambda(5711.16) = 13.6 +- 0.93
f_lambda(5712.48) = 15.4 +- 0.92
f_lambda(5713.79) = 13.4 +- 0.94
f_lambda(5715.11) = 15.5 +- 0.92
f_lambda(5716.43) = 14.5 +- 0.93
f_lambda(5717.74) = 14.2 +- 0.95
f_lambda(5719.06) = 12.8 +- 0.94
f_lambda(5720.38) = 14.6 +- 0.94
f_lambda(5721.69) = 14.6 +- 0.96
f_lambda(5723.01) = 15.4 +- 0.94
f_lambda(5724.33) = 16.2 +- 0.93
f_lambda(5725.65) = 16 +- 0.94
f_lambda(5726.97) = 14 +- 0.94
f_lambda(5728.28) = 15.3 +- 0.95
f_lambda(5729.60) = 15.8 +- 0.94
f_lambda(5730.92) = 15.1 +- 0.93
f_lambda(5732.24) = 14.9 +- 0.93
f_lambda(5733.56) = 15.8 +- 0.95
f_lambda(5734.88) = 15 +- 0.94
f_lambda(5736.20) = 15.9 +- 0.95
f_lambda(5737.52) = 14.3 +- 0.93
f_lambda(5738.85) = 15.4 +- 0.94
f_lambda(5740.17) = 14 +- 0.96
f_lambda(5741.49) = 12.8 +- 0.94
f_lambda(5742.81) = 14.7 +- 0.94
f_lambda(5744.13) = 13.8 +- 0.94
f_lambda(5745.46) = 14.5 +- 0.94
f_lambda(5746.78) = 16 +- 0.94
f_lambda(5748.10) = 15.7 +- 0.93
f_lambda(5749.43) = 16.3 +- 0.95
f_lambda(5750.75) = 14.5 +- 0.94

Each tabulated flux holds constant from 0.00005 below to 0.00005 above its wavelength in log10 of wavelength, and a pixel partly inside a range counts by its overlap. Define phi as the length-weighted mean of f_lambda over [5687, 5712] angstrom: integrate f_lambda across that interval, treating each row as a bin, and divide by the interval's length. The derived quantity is 14.6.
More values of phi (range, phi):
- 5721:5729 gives 15.3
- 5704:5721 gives 14.2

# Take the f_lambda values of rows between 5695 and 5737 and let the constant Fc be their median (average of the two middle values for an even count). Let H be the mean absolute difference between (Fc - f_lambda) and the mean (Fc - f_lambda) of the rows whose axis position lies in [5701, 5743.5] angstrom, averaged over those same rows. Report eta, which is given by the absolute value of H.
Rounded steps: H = 0.754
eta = 0.754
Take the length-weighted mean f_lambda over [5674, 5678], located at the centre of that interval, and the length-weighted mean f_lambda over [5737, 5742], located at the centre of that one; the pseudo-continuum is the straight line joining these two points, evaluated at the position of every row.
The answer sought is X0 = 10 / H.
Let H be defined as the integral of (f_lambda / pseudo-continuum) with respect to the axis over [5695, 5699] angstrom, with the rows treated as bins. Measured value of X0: 2.33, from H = 4.3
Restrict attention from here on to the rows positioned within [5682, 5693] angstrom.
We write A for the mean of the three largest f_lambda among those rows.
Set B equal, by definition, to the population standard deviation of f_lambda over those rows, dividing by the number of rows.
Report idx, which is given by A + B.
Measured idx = 16.6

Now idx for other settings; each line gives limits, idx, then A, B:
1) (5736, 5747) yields 16.7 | 15.8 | 1.0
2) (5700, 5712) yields 15.2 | 14.6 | 0.6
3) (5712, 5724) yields 16.3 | 15.4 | 0.9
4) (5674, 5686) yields 16.0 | 15.3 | 0.7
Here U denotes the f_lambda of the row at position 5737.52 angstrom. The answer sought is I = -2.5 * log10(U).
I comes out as -2.89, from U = 14.3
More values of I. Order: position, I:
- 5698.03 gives -3.06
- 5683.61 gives -2.92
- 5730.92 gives -2.95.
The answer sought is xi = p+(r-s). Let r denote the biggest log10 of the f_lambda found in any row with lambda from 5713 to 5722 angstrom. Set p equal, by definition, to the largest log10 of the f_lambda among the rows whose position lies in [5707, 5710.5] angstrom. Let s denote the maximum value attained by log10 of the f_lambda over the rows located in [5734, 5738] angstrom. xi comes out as 1.15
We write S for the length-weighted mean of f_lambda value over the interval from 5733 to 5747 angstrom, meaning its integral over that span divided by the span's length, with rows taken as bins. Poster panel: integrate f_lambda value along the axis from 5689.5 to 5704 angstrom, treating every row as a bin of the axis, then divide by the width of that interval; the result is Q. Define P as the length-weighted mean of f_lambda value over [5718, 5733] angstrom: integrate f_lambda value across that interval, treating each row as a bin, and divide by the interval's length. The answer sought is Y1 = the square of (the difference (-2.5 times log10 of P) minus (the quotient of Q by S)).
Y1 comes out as 15.7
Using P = 14.96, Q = 15.0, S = 14.7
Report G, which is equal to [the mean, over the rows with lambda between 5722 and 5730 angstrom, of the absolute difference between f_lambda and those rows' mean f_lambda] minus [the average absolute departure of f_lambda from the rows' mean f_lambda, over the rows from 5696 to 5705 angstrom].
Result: -0.1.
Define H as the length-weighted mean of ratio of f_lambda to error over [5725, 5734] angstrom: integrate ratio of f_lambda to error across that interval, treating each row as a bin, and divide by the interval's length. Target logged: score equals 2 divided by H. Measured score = 0.123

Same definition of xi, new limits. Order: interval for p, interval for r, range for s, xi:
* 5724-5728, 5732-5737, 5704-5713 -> 1.22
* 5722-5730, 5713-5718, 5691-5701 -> 1.17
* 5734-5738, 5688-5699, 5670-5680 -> 1.23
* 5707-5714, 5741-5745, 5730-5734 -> 1.16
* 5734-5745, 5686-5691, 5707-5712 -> 1.26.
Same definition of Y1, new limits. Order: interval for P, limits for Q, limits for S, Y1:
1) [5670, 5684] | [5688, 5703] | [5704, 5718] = 15.8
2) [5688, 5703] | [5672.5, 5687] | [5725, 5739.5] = 15.3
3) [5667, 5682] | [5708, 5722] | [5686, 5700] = 14.7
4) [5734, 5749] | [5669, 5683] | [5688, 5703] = 15.2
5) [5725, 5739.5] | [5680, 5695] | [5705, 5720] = 16.2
